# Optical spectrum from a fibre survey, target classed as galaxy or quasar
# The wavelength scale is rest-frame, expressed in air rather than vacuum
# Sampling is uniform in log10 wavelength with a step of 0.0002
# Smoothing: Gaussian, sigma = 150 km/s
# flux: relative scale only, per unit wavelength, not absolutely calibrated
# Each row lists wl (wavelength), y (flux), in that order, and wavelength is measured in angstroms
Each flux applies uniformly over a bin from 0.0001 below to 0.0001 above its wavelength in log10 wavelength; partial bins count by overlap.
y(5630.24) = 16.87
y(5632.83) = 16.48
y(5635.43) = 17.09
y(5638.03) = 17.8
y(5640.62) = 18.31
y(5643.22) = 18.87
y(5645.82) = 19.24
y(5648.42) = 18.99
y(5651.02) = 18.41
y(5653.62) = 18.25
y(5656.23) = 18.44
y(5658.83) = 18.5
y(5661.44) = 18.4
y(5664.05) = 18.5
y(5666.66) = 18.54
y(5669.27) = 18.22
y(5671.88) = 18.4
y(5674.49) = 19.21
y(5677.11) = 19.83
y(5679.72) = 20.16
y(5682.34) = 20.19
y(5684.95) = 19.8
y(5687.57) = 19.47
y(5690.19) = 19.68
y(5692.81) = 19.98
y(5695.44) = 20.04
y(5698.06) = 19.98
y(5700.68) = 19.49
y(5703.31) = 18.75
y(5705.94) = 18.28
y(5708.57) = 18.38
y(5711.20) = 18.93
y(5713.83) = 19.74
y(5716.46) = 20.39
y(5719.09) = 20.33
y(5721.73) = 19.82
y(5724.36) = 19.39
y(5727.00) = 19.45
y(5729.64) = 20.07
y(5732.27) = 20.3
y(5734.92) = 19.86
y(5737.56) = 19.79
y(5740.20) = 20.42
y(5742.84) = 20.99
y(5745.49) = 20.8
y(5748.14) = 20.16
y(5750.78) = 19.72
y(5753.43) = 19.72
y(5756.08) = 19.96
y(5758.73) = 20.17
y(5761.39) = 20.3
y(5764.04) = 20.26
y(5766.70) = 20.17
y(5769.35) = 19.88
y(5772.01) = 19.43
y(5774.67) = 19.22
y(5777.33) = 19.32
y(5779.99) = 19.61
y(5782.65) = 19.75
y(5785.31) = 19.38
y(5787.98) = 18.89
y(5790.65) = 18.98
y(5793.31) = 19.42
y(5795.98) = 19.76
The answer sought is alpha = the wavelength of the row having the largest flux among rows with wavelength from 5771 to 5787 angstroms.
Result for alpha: 5782.65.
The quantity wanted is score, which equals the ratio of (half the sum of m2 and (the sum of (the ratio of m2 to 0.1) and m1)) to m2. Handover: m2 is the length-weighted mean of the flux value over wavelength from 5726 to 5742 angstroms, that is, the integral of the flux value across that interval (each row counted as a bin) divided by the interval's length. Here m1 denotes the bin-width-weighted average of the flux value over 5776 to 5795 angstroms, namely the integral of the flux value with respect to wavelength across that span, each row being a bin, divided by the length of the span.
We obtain 5.98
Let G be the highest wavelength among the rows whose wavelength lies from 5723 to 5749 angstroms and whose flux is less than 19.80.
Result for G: 5737.56 angstroms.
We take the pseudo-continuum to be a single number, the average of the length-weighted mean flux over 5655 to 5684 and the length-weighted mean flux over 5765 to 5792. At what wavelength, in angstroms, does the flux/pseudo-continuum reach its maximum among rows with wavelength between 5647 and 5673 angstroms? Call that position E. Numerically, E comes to 5648.42 angstroms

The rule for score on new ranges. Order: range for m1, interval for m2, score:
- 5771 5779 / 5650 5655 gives 6.03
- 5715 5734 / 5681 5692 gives 6.00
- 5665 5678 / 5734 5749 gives 5.96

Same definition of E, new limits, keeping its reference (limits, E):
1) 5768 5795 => 5769.35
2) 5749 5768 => 5761.39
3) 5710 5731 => 5716.46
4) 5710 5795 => 5742.84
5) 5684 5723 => 5716.46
